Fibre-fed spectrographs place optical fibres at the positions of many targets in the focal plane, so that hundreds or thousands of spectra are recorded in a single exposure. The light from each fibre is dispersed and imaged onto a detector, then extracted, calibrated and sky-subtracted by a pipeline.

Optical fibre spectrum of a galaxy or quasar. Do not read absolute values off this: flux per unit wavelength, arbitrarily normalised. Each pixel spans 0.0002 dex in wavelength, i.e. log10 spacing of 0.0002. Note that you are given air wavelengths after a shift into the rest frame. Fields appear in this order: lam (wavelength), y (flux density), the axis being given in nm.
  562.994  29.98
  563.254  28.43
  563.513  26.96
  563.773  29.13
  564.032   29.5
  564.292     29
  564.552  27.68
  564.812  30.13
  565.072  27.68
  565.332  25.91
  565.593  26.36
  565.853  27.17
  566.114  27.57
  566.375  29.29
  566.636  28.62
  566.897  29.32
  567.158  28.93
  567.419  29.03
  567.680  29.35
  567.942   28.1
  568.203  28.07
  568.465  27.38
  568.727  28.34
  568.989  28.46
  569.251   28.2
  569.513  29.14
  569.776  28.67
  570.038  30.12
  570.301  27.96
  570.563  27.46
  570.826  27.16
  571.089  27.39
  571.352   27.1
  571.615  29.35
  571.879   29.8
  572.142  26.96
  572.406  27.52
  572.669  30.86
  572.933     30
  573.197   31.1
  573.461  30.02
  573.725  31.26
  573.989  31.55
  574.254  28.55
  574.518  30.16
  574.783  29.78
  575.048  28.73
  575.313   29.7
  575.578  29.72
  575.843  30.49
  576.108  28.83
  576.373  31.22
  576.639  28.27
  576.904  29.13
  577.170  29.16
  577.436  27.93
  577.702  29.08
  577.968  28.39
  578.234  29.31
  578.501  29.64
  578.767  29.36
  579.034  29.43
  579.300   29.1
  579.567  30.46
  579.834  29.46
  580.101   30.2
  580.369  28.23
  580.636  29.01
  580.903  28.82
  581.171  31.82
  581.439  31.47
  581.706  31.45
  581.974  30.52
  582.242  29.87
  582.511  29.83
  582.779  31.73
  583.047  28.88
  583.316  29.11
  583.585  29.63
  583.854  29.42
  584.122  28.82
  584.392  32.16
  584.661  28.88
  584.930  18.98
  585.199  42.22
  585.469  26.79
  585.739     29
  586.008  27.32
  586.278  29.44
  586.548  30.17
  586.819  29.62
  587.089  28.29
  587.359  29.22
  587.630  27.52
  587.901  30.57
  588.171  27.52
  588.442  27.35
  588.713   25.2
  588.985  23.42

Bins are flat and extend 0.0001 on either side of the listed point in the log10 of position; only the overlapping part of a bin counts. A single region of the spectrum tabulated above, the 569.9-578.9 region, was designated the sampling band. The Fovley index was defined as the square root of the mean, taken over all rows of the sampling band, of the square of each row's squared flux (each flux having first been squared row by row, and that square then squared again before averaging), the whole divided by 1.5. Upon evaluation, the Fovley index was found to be 572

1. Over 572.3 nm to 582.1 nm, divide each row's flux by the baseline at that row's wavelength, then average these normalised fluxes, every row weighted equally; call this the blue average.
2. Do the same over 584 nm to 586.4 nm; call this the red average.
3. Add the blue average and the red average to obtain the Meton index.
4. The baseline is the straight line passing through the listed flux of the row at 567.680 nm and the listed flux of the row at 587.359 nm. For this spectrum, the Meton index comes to 2.02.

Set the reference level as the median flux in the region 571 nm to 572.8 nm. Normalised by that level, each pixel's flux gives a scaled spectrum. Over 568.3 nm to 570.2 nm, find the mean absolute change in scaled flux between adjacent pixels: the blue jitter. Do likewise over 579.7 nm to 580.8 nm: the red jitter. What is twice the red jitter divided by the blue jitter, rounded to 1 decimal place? 3.3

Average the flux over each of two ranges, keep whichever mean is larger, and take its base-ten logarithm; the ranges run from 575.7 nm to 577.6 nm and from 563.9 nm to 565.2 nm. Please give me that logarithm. 1.467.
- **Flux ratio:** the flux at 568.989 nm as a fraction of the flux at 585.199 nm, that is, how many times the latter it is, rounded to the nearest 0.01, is 0.67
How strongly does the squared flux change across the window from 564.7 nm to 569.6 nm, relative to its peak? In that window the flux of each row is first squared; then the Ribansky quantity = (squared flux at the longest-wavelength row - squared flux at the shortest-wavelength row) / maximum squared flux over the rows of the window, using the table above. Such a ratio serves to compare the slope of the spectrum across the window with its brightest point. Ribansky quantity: -0.06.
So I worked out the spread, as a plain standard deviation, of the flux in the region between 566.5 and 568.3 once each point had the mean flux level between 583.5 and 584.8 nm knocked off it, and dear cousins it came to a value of 0.5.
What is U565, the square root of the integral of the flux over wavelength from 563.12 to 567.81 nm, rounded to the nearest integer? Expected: 12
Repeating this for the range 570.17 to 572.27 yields 8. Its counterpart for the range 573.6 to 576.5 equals 9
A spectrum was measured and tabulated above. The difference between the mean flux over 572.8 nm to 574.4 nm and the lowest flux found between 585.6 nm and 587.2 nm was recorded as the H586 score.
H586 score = 3.1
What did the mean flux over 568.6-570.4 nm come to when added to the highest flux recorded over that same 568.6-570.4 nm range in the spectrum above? 59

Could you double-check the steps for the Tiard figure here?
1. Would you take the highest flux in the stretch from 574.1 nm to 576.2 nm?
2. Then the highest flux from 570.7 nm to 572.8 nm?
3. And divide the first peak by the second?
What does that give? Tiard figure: 0.99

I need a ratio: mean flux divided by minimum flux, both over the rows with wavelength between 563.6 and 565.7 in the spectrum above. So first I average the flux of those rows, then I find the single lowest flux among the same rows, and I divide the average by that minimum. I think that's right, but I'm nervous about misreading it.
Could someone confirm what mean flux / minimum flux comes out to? 1.09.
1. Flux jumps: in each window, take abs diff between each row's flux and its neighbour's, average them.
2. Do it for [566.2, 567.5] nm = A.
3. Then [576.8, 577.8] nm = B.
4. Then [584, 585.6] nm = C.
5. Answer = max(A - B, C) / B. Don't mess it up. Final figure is 13.7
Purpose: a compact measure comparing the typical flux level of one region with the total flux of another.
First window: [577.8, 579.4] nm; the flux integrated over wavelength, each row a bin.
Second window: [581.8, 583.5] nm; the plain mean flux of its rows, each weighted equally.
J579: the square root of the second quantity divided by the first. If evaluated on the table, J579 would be 0.801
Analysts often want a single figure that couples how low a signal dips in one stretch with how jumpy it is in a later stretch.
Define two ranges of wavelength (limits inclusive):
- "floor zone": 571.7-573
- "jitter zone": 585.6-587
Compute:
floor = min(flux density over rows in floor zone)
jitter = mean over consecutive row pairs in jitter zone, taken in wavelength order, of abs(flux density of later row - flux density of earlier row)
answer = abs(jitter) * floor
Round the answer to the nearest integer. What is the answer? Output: 34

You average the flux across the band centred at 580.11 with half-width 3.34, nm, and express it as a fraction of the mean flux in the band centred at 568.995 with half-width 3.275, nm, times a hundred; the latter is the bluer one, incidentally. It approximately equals 105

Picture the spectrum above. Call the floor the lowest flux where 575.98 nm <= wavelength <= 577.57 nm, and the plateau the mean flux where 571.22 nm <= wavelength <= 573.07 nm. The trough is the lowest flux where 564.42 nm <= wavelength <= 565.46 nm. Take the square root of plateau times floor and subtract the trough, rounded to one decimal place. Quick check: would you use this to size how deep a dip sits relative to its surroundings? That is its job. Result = 2.5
